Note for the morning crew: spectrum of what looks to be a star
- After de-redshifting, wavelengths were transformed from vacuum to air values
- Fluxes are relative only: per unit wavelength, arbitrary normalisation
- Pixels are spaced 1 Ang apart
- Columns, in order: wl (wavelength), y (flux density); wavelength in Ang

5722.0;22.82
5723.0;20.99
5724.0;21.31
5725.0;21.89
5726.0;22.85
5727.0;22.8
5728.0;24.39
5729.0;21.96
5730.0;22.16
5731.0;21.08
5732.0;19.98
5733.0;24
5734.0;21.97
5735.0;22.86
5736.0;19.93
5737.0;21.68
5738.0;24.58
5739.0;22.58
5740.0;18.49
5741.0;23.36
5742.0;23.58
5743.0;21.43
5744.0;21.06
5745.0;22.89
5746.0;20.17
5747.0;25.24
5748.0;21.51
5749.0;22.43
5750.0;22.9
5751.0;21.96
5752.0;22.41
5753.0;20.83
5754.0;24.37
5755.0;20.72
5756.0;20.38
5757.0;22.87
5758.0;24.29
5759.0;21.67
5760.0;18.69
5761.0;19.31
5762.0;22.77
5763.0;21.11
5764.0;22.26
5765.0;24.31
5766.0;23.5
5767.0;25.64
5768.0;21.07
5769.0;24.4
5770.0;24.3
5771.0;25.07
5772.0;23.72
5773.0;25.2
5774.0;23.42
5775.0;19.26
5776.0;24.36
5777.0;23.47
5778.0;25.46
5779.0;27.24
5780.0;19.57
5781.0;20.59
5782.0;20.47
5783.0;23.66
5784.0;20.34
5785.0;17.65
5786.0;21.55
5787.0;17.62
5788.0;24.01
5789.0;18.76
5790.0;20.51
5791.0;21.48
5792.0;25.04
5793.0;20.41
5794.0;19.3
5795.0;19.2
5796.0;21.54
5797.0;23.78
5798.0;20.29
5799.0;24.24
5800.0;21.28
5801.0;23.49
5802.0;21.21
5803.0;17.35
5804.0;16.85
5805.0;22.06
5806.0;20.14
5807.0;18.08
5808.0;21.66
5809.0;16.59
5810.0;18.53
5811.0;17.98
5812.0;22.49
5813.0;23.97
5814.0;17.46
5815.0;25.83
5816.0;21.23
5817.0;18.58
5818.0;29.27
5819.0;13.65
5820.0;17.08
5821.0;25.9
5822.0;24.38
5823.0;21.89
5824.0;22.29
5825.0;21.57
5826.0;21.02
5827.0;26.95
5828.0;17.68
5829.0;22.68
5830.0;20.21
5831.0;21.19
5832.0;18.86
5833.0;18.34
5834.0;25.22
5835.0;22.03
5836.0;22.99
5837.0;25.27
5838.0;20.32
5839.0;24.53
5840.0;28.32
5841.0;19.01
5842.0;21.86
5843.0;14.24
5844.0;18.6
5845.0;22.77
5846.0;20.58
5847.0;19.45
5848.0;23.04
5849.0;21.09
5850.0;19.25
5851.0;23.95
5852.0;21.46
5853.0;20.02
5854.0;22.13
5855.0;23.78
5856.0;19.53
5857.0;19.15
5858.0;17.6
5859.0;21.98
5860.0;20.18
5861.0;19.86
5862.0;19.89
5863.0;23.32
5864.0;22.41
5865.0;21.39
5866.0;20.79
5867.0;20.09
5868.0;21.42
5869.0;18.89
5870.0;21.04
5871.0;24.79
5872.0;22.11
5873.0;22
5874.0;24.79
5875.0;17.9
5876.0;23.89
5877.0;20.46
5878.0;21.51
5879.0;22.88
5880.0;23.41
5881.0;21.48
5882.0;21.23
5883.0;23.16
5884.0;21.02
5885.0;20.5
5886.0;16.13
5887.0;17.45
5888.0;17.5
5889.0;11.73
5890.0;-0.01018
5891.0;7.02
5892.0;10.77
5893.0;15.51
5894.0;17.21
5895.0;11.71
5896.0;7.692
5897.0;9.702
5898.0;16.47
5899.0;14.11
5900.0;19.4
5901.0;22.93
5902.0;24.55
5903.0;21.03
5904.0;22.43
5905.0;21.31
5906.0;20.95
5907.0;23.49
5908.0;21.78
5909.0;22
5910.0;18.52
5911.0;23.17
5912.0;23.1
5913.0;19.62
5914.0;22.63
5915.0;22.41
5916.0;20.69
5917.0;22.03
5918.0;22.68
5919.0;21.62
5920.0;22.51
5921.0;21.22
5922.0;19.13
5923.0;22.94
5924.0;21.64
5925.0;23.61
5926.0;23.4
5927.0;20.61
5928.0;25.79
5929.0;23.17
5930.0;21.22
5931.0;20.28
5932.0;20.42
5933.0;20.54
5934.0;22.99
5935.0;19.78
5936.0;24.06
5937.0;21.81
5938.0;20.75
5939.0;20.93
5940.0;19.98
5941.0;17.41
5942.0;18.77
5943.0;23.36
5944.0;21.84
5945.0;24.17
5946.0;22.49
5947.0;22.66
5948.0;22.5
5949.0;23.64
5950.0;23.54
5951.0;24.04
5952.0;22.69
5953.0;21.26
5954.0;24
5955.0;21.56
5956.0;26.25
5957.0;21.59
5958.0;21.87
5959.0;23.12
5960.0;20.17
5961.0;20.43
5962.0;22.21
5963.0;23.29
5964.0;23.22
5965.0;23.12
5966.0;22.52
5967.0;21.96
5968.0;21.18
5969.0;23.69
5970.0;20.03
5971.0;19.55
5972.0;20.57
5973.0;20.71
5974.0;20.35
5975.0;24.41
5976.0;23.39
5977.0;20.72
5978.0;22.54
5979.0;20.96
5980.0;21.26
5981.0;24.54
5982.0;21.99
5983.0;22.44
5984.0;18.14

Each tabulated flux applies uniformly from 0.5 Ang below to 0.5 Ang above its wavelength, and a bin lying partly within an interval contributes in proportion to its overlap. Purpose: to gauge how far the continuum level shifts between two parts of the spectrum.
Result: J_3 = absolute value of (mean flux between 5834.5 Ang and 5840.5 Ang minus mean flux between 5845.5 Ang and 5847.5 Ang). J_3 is 3.9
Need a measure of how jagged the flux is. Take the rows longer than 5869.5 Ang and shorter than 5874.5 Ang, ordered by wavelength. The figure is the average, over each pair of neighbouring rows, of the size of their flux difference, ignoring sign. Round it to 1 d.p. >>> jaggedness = 2.3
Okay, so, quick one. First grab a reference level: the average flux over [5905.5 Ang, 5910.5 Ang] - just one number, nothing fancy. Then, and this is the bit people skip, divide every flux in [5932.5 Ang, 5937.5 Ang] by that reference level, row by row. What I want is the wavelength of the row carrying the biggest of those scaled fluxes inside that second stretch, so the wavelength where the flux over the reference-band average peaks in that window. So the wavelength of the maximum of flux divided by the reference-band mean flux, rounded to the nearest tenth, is 5936.0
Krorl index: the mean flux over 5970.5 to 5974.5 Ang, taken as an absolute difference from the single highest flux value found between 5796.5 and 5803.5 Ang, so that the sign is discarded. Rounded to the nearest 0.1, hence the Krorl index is 3.9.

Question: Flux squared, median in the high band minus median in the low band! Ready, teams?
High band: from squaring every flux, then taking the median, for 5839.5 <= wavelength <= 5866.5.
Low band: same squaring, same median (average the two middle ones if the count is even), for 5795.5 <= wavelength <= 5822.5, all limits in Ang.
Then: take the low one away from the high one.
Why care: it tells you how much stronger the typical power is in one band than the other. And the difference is -18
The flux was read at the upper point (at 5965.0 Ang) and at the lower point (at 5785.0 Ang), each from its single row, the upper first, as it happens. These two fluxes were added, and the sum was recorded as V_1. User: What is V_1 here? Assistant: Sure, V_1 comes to 40.8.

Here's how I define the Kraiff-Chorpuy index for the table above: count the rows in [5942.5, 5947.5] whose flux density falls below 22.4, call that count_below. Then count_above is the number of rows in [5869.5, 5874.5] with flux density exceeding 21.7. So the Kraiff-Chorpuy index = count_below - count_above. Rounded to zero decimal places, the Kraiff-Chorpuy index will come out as -3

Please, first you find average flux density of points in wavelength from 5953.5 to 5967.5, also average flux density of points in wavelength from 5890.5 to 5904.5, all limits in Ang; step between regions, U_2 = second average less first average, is -6.8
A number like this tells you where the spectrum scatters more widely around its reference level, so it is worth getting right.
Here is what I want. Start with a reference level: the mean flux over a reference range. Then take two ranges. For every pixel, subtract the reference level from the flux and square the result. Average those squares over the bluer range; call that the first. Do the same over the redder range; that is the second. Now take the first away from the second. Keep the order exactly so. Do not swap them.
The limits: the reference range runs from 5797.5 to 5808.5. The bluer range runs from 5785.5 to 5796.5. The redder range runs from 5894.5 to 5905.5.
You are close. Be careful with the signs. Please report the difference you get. 36.4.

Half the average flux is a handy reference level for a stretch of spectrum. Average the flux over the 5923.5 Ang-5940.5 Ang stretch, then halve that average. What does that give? 10.9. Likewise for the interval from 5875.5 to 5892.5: 8.8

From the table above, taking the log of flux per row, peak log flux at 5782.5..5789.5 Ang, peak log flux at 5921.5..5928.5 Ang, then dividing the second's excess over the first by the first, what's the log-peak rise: 0.023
